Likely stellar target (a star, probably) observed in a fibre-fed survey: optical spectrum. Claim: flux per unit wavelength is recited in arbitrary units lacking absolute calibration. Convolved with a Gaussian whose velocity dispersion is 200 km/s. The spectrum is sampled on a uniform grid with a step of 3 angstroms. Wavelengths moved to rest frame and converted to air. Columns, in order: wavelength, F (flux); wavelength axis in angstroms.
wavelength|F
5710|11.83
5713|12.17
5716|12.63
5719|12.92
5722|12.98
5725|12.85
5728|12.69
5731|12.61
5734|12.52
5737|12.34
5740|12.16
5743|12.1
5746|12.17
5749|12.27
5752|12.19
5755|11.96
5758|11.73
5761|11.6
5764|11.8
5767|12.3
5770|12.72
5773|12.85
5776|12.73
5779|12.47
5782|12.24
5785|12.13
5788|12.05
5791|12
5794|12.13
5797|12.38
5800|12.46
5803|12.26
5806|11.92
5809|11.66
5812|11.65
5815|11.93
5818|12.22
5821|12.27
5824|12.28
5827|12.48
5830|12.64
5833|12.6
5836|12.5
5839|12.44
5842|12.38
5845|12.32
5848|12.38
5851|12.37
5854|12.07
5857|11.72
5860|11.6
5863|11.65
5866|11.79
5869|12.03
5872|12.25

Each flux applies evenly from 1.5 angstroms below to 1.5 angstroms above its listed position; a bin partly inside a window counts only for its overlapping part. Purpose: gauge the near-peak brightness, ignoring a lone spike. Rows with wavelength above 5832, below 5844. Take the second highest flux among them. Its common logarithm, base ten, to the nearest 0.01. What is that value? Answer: 1.10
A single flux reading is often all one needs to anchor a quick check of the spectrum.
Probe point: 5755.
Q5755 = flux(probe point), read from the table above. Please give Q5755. 11.96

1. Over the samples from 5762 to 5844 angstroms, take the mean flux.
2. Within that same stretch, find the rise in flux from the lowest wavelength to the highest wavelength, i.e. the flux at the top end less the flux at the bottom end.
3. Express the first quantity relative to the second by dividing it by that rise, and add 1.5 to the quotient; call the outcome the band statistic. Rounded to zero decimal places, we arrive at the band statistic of 23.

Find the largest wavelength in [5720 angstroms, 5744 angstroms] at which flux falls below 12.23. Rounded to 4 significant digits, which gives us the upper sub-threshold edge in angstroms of 5743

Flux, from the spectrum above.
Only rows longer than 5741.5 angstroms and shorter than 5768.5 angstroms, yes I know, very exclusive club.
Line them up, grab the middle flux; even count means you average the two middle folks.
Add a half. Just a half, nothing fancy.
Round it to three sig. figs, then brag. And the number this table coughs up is 12.6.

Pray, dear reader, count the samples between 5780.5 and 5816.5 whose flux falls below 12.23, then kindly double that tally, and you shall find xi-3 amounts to 16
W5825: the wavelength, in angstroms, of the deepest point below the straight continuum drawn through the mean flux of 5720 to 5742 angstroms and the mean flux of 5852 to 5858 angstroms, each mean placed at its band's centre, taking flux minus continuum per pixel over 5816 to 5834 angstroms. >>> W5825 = 5818 angstroms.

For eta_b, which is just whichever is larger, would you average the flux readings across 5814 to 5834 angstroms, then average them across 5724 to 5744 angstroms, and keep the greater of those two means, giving 12.47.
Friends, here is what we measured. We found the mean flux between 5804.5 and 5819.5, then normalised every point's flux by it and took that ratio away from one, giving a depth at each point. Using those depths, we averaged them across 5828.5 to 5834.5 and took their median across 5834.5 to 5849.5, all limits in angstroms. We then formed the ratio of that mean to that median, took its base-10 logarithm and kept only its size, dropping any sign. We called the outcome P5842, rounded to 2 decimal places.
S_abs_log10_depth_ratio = 0.17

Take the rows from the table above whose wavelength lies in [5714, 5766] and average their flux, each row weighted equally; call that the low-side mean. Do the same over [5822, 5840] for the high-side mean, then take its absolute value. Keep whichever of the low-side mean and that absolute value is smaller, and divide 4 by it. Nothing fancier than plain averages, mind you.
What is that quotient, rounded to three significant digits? 0.325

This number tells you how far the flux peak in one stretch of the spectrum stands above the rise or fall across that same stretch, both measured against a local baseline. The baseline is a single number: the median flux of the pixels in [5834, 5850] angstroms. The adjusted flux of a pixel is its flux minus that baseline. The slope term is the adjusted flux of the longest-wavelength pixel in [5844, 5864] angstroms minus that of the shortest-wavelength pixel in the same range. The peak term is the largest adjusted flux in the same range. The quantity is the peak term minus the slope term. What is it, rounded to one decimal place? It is 0.7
